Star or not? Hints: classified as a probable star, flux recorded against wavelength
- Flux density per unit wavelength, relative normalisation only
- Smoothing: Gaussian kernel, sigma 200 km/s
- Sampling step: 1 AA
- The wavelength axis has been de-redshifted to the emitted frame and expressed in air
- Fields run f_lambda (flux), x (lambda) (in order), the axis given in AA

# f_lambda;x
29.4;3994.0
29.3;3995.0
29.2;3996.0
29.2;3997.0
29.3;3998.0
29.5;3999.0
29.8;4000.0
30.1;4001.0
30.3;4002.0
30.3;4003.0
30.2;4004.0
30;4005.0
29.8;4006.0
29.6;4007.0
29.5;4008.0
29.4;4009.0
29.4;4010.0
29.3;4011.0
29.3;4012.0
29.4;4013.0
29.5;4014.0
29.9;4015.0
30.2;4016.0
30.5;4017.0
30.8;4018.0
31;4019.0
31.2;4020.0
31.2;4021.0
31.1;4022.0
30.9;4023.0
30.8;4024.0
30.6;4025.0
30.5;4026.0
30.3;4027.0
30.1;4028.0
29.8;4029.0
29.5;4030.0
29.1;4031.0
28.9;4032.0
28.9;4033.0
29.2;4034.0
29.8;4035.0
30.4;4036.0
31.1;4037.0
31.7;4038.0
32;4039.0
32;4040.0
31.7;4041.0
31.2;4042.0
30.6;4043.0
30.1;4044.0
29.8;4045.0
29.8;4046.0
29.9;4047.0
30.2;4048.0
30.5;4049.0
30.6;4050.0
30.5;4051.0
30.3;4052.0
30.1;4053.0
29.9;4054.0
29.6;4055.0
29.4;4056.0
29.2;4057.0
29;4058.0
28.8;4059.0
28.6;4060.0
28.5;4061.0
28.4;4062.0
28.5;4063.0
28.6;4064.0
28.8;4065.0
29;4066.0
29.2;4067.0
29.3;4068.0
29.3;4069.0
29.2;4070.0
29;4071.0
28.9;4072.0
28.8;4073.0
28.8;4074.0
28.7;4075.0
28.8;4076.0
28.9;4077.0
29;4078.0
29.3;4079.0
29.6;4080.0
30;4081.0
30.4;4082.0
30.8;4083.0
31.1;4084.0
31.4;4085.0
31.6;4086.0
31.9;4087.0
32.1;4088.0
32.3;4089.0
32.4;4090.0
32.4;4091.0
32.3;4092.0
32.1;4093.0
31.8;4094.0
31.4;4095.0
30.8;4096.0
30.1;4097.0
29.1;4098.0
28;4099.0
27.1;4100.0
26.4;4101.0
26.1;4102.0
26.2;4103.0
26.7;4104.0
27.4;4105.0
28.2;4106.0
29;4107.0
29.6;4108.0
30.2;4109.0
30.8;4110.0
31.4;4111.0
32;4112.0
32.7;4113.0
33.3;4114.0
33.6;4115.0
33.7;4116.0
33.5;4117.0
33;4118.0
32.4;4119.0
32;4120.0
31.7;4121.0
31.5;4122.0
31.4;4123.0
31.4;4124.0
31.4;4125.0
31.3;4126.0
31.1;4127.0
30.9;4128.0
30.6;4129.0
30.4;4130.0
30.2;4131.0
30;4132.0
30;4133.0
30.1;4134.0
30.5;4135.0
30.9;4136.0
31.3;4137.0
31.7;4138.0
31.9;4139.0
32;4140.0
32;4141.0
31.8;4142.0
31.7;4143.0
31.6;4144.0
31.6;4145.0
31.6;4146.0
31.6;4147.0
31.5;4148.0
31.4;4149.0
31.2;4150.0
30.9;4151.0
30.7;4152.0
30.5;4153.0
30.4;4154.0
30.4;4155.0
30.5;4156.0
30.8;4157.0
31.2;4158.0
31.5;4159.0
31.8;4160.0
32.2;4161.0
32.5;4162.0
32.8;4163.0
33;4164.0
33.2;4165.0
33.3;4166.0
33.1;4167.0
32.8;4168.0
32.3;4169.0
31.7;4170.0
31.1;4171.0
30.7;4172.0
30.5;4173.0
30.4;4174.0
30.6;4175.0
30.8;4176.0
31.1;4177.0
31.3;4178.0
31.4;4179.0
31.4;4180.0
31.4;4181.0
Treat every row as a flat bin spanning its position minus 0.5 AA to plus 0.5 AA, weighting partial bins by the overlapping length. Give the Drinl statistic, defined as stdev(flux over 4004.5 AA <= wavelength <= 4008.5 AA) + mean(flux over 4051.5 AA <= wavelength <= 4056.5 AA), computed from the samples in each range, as 30.1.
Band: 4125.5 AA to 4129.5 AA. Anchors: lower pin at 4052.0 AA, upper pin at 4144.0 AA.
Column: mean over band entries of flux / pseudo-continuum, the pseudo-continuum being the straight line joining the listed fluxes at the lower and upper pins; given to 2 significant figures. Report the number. 0.99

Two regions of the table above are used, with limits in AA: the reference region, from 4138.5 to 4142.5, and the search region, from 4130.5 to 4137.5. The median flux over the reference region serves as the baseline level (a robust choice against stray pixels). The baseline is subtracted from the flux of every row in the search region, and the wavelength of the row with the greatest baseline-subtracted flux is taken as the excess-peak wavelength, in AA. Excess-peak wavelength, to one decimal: 4137.0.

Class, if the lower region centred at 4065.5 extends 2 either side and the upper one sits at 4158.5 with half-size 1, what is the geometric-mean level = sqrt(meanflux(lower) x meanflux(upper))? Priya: 30.1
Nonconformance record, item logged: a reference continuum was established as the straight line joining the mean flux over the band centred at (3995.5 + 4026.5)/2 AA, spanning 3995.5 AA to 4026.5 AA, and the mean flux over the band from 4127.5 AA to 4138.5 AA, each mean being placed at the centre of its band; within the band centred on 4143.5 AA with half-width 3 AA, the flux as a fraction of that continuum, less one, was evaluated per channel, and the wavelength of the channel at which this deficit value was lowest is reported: 4146.0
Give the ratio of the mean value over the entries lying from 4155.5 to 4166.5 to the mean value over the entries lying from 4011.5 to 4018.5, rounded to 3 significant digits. 1.07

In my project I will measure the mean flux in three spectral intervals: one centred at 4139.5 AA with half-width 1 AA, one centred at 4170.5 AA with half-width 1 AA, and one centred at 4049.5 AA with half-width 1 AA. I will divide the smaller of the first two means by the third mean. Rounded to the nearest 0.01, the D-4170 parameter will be 1.03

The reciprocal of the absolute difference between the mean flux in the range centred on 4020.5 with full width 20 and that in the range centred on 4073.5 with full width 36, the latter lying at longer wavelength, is 1.7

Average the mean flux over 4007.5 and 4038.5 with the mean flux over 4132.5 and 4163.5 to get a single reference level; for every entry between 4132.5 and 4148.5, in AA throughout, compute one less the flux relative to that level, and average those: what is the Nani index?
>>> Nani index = -0.02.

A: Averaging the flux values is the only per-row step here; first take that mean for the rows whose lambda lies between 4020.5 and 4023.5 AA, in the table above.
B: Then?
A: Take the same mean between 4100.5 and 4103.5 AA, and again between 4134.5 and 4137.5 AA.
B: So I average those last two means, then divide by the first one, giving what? 0.92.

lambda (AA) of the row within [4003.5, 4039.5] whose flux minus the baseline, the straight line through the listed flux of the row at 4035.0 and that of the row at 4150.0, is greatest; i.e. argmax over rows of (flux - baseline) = 4039.0 AA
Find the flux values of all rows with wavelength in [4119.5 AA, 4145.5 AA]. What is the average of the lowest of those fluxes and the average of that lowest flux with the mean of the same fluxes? 30.3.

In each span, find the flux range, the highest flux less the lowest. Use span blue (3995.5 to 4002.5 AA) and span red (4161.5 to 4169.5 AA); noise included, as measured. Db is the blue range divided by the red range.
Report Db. 1.1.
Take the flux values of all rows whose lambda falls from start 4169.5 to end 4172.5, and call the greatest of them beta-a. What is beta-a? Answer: 31.7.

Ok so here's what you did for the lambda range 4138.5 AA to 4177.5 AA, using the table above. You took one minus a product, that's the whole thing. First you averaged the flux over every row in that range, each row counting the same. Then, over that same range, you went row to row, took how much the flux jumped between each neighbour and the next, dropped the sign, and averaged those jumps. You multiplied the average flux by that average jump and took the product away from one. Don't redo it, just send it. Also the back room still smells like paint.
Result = -5.8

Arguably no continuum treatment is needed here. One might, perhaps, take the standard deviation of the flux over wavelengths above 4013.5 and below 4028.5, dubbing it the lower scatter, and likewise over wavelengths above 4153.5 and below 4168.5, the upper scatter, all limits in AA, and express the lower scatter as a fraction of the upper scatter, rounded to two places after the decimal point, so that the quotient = 0.46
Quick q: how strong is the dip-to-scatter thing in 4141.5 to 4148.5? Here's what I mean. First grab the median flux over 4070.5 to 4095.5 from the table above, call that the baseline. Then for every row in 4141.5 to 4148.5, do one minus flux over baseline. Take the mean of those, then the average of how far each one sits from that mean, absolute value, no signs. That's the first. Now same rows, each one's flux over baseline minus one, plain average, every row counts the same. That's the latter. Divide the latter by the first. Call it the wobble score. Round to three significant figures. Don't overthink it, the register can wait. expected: 11.9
